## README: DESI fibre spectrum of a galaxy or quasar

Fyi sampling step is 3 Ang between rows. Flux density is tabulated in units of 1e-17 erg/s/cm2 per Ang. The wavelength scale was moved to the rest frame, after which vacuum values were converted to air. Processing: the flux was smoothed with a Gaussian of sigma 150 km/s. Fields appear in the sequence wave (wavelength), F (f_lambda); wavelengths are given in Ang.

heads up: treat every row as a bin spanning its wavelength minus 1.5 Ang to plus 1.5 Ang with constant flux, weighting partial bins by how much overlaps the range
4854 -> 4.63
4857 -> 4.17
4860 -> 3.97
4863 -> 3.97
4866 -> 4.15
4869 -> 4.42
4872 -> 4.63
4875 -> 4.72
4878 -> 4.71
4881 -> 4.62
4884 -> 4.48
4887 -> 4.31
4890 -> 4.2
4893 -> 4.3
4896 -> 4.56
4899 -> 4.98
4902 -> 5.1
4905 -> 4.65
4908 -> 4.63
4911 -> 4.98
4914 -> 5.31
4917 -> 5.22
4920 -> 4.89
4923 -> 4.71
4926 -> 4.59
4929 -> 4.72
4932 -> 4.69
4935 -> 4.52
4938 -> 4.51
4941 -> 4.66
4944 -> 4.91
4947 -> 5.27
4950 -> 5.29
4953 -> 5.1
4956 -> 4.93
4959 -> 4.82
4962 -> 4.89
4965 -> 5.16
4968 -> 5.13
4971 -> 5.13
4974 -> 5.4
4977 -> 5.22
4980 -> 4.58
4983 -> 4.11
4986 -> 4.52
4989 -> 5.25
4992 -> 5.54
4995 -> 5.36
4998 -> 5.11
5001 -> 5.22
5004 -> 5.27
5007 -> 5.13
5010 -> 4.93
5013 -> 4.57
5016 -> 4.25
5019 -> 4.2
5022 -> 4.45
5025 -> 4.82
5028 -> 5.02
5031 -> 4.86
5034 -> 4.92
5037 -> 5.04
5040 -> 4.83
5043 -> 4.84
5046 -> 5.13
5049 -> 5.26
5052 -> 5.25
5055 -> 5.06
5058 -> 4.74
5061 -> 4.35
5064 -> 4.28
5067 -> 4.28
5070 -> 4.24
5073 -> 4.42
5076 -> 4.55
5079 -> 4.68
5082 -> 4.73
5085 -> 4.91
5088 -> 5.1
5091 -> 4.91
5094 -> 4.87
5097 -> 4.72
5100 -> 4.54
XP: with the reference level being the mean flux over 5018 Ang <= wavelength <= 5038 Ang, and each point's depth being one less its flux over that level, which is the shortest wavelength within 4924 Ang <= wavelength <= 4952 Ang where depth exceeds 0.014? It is 4926 Ang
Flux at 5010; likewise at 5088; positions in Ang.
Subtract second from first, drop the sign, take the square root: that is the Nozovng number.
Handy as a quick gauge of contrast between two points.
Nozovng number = 0.41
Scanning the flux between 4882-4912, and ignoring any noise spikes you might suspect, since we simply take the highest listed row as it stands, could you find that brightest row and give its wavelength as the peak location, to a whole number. 4902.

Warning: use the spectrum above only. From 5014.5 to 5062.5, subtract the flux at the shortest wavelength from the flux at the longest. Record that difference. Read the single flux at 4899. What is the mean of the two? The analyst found 2.54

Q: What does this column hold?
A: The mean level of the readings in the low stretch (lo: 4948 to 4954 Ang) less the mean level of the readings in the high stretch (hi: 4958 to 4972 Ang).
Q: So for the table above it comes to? 0.2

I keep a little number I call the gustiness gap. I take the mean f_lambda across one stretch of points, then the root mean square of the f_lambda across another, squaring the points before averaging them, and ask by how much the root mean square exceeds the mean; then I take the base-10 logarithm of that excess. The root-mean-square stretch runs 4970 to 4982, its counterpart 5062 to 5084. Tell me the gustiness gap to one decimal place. -0.2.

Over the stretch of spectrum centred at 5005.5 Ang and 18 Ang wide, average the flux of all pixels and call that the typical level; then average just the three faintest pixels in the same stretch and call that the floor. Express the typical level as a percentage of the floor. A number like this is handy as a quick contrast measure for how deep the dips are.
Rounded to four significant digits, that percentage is 103.5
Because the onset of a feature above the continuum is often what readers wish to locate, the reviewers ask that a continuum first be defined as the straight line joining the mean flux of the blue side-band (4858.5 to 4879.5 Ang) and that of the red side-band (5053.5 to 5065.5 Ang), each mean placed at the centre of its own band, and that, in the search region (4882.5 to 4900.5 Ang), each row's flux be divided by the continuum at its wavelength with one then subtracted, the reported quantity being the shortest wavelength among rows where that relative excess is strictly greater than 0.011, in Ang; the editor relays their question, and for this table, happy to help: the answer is 4884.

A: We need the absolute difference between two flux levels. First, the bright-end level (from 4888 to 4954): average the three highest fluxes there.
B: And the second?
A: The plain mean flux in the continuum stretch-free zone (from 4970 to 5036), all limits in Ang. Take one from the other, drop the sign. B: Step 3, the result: 0.39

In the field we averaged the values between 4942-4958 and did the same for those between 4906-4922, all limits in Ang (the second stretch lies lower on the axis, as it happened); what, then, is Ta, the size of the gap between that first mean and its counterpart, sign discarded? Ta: 0.09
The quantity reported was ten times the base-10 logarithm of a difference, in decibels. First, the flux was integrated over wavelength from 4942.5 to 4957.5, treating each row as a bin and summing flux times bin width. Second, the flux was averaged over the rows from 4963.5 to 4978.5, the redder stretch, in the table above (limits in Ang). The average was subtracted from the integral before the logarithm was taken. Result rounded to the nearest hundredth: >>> 18.53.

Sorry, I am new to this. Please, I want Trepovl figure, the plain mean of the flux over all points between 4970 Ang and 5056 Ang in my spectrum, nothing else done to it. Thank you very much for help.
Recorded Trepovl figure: 4.94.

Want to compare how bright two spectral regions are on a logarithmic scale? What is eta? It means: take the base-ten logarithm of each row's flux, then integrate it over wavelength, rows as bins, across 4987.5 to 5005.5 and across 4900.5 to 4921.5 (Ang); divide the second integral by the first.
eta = 1.1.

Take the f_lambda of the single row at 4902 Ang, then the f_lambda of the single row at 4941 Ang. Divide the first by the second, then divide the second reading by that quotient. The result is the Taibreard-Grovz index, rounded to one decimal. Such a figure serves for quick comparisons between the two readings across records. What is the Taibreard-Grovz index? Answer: 4.3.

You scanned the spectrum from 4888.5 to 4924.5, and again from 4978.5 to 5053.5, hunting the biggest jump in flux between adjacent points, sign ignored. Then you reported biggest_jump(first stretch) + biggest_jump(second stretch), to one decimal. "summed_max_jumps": 1.2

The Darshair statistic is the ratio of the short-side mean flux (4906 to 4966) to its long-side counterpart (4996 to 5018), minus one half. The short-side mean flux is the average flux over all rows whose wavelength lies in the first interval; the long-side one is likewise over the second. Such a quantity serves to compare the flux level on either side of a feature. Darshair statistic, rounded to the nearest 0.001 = 0.493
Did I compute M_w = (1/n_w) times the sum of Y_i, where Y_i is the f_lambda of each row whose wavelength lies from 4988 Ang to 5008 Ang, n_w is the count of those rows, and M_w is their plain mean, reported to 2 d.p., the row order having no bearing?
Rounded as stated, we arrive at 5.27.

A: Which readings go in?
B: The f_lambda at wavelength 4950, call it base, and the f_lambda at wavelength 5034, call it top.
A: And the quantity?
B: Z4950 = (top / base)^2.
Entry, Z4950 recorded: 0.87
